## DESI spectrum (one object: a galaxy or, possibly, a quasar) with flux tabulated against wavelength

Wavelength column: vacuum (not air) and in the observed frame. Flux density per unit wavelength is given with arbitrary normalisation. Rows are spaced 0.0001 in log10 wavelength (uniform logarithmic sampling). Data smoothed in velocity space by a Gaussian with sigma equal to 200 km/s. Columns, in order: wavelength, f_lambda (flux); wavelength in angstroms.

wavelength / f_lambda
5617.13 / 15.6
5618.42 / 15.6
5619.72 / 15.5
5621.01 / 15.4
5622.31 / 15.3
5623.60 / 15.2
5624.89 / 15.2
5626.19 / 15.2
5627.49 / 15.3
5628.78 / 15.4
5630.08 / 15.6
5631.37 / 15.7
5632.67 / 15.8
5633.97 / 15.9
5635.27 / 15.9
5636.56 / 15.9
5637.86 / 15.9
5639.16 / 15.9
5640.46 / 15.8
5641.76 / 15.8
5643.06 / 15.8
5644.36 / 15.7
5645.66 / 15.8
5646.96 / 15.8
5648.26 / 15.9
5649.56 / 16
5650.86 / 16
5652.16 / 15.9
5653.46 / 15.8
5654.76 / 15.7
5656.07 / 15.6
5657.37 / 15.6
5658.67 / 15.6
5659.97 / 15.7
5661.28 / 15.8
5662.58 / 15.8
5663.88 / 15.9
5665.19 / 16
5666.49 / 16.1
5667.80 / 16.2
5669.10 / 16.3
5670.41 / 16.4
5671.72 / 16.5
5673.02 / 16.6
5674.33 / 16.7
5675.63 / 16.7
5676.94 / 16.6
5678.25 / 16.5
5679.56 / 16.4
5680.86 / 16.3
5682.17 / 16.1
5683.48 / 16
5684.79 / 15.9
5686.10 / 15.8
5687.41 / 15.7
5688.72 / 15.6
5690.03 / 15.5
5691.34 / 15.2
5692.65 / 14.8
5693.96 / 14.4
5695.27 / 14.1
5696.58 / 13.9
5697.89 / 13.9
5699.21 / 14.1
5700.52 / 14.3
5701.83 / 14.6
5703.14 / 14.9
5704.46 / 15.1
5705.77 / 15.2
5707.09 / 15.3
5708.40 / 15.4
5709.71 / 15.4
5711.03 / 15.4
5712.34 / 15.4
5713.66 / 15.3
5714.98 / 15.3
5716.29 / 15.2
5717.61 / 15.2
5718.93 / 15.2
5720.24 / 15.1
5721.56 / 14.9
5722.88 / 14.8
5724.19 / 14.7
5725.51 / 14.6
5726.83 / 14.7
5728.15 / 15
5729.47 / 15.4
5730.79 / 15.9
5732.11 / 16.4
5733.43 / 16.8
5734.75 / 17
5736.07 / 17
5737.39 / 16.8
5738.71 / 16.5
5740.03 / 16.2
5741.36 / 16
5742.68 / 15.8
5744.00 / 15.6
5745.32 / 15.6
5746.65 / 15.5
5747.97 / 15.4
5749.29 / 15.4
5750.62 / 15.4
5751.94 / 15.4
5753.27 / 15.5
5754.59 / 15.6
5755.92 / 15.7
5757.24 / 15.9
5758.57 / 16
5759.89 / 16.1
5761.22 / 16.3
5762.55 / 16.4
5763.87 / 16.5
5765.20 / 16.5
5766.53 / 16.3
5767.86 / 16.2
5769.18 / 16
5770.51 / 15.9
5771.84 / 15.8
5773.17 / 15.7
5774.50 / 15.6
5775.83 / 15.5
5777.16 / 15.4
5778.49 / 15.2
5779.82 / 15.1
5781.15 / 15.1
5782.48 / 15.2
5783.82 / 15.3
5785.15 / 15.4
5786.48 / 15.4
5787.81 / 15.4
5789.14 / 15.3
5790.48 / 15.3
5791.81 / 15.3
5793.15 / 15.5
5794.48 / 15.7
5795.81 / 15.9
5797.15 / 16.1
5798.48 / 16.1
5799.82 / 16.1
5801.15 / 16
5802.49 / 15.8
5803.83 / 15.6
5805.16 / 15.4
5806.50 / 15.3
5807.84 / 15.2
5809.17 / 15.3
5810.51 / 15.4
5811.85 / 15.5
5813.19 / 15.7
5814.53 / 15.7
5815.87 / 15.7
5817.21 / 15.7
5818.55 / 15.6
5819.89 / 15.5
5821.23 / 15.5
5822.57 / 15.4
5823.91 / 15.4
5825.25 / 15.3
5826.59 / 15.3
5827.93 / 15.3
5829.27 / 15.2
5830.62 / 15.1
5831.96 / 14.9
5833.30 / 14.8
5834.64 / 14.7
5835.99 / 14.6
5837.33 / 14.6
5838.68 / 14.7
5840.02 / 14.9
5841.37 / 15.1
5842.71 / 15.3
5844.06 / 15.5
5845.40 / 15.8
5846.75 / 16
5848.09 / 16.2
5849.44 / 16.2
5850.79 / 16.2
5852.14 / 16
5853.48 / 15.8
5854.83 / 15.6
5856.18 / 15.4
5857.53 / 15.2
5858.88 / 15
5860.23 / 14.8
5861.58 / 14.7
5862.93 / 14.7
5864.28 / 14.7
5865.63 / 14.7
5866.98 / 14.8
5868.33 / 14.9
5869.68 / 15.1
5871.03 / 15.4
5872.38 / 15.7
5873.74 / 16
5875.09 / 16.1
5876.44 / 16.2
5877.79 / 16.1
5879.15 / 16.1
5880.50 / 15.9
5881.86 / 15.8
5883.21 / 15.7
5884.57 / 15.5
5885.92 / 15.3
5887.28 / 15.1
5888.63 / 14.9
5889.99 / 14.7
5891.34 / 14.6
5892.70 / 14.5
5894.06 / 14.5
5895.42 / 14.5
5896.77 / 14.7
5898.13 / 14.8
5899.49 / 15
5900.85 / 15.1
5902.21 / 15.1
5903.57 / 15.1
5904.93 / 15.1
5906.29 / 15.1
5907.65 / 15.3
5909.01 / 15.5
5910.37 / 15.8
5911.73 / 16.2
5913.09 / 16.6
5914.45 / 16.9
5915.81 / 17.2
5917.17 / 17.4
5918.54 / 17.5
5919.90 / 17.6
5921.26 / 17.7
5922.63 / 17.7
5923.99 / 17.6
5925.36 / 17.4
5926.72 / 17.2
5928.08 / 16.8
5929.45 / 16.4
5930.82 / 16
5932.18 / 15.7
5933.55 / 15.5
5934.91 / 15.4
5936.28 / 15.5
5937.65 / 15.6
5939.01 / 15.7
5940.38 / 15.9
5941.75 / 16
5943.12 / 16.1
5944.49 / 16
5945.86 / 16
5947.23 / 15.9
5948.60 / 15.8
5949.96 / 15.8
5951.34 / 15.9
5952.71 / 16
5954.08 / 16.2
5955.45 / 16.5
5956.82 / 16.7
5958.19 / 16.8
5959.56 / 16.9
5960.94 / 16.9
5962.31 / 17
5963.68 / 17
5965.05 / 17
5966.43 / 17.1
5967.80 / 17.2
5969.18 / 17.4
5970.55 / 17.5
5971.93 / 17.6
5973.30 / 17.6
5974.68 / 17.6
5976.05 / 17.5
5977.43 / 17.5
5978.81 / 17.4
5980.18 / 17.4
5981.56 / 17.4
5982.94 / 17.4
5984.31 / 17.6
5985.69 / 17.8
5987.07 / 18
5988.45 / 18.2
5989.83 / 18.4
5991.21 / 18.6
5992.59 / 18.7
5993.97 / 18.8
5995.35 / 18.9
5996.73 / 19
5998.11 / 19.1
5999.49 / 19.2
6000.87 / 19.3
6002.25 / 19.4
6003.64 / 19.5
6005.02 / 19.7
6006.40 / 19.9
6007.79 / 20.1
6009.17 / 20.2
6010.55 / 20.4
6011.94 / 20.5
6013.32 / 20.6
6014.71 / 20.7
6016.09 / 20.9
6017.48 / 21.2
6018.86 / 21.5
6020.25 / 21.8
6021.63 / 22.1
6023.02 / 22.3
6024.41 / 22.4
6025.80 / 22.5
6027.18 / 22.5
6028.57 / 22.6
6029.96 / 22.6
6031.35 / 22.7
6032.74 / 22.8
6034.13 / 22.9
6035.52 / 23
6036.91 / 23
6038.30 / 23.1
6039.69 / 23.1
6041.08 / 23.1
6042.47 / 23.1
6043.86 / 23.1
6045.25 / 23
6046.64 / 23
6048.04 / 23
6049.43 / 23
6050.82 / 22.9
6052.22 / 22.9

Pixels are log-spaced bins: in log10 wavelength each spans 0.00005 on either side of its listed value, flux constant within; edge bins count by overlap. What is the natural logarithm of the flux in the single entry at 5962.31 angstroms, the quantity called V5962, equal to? 2.83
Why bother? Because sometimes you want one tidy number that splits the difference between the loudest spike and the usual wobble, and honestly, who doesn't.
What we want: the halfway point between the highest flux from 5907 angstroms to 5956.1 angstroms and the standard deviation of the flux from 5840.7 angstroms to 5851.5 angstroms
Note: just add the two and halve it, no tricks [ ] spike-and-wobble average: 9.1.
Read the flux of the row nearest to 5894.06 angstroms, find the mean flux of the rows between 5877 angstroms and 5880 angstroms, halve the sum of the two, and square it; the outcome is 234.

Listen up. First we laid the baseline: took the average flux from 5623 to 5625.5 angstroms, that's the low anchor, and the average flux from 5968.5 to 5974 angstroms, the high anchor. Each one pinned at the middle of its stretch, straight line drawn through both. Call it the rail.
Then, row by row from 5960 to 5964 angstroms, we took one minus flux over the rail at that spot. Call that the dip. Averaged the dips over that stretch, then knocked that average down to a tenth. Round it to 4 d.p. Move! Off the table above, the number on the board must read 0.0029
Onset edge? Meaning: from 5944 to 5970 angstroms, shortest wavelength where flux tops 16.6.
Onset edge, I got 5956.82 angstroms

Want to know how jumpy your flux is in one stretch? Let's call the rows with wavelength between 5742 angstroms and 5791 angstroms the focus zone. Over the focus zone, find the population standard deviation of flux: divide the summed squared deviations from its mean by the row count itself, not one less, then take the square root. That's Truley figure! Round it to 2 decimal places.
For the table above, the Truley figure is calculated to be 0.39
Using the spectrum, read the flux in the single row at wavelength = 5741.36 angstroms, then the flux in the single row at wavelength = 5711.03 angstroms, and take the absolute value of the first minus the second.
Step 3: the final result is 0.60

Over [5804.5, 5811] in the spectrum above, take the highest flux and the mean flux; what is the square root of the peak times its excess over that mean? 1.1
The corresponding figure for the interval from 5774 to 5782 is 2.1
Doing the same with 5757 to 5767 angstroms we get 2.0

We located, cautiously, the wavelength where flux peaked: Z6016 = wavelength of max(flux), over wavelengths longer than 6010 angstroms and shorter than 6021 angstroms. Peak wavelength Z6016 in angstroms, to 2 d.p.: 6020.25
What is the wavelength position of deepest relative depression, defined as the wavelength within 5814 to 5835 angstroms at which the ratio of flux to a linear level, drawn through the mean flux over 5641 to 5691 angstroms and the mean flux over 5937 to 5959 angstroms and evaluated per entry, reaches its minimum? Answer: 5834.64 angstroms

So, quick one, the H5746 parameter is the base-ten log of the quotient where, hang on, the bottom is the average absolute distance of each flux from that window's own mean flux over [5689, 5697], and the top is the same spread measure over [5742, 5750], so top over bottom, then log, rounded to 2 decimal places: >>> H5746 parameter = -0.65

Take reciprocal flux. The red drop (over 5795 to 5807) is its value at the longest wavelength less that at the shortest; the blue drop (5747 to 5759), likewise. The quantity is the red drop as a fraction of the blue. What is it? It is -1.0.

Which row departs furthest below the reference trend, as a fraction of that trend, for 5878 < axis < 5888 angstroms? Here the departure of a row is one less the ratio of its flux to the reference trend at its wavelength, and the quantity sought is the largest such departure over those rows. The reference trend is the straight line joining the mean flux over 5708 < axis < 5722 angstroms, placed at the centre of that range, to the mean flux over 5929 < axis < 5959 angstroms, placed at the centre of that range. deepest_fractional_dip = 0.044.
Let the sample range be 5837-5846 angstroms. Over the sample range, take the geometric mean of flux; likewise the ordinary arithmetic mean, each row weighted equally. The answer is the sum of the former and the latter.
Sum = 30.3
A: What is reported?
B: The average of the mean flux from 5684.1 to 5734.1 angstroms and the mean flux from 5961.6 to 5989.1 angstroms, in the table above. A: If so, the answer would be 16.3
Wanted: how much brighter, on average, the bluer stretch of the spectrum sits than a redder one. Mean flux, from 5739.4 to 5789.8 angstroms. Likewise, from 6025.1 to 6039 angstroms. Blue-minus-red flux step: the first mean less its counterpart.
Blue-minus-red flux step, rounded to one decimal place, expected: -7.1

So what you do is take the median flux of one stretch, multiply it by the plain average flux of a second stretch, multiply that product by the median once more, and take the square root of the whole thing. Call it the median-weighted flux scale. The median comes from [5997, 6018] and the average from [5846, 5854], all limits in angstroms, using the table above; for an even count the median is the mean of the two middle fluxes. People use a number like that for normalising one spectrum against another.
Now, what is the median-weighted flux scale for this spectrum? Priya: 81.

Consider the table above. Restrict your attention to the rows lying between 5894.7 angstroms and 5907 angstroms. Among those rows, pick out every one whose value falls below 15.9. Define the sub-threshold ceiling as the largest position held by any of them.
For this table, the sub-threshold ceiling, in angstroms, 5906.29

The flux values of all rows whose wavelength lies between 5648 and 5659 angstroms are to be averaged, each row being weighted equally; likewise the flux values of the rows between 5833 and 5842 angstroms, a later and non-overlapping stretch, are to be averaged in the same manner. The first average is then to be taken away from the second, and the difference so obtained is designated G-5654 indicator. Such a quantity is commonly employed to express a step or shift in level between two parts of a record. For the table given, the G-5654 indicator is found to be -1.0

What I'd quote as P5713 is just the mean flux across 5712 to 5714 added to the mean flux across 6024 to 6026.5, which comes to 37.8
